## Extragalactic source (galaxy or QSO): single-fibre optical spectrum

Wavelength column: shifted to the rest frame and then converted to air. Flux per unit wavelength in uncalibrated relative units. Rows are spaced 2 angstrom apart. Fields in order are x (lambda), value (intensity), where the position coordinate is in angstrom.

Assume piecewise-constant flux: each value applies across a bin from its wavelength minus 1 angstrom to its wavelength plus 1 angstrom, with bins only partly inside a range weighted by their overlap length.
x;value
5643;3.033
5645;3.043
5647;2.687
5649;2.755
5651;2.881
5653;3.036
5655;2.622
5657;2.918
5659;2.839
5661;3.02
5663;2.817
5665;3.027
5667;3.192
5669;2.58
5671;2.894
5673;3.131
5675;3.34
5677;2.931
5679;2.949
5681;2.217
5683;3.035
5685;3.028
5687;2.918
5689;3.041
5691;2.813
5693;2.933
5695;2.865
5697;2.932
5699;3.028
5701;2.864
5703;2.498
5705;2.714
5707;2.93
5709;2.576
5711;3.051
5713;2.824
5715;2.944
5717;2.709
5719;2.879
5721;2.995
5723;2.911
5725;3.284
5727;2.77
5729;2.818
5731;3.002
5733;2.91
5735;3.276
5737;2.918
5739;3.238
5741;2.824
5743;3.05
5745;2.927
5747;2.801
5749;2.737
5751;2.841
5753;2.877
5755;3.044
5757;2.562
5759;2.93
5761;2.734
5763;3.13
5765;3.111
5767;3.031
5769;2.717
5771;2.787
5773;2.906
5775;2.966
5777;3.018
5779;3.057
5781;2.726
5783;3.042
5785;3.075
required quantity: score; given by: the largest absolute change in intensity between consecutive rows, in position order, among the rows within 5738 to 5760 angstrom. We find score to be 0.482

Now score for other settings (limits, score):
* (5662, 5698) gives 0.818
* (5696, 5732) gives 0.514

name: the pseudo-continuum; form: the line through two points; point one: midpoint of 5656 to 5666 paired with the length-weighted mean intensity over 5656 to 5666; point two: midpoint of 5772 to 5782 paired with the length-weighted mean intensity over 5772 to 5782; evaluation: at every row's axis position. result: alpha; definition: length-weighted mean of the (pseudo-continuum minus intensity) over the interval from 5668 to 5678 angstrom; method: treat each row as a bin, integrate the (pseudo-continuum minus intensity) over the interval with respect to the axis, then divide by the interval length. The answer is -0.050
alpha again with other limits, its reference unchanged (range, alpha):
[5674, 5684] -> 0.031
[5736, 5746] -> -0.060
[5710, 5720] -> 0.048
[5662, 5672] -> 0.023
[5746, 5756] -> 0.072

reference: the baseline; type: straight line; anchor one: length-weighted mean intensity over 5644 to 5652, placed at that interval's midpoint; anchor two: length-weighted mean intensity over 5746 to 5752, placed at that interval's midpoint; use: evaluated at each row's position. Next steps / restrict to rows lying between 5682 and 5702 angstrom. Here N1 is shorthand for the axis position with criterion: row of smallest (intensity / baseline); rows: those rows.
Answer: 5691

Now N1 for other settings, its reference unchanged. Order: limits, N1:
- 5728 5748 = 5747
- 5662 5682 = 5681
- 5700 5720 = 5703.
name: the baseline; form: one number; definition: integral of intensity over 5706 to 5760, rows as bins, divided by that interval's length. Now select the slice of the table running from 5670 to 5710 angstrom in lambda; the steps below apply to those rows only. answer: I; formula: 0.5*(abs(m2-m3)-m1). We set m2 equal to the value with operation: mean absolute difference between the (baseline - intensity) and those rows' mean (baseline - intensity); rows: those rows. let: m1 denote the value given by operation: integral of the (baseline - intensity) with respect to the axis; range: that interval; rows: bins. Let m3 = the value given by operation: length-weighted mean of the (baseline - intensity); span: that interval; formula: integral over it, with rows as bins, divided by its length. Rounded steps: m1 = 1.2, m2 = 0.163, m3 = 0.03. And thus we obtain -0.54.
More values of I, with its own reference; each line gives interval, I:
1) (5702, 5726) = -0.58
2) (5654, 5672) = -0.24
